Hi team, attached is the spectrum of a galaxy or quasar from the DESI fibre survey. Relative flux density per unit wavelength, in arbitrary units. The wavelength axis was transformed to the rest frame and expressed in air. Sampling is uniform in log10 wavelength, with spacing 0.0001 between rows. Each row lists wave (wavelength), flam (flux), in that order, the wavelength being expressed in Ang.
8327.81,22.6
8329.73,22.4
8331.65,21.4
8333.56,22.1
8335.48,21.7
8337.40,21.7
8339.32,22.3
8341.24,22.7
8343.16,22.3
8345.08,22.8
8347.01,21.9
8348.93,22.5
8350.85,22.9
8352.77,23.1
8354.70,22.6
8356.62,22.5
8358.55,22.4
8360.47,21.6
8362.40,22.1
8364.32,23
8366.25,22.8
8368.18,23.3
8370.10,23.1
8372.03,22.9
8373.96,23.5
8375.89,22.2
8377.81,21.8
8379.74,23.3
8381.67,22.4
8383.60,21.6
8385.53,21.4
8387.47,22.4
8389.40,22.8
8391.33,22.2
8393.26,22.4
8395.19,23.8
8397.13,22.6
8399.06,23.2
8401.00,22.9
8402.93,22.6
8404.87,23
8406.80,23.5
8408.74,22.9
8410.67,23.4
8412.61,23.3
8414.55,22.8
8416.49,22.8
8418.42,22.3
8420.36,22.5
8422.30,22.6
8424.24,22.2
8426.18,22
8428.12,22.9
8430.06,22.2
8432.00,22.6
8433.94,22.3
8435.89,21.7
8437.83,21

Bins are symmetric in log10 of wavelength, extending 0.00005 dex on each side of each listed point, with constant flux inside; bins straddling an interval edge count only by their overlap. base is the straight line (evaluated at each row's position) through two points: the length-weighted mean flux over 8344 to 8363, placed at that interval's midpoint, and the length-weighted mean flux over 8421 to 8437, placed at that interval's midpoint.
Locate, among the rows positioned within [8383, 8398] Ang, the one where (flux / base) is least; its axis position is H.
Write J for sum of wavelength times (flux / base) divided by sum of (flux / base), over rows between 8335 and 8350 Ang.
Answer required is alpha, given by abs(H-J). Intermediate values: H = 8385.53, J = 8342.2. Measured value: 43.3 Ang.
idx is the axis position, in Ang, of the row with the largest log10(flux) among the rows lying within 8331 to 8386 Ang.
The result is 8373.96 Ang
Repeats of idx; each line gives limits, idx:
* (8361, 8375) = 8373.96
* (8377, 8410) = 8395.19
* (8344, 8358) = 8352.77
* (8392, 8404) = 8395.19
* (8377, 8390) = 8379.74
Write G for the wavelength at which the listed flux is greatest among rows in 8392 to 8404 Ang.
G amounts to 8395.19 Ang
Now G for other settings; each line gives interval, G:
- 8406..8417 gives 8406.80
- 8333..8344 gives 8341.24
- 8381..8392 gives 8389.40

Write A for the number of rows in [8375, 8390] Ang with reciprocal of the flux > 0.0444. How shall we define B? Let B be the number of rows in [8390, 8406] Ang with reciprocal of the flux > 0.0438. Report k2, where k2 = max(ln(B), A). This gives 6.0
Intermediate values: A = 6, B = 4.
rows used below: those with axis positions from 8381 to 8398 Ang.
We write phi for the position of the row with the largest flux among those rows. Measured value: 8395.19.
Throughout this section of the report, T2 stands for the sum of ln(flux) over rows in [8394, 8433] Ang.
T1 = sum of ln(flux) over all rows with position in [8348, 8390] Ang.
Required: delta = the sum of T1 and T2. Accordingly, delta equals 131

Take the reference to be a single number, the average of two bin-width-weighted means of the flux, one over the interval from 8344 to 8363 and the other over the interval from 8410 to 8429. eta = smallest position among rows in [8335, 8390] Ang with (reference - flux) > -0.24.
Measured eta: 8335.48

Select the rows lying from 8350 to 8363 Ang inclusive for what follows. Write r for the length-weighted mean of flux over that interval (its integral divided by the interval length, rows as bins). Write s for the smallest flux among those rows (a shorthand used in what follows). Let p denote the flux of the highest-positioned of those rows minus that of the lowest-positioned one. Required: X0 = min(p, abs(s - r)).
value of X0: -0.8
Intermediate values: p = -0.8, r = 22.5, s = 21.6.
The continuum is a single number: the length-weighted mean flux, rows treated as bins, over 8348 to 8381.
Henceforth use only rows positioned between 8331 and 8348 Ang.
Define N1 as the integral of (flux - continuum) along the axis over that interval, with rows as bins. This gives -10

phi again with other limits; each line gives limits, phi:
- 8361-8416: 8395.19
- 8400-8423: 8406.80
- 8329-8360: 8352.77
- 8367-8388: 8373.96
